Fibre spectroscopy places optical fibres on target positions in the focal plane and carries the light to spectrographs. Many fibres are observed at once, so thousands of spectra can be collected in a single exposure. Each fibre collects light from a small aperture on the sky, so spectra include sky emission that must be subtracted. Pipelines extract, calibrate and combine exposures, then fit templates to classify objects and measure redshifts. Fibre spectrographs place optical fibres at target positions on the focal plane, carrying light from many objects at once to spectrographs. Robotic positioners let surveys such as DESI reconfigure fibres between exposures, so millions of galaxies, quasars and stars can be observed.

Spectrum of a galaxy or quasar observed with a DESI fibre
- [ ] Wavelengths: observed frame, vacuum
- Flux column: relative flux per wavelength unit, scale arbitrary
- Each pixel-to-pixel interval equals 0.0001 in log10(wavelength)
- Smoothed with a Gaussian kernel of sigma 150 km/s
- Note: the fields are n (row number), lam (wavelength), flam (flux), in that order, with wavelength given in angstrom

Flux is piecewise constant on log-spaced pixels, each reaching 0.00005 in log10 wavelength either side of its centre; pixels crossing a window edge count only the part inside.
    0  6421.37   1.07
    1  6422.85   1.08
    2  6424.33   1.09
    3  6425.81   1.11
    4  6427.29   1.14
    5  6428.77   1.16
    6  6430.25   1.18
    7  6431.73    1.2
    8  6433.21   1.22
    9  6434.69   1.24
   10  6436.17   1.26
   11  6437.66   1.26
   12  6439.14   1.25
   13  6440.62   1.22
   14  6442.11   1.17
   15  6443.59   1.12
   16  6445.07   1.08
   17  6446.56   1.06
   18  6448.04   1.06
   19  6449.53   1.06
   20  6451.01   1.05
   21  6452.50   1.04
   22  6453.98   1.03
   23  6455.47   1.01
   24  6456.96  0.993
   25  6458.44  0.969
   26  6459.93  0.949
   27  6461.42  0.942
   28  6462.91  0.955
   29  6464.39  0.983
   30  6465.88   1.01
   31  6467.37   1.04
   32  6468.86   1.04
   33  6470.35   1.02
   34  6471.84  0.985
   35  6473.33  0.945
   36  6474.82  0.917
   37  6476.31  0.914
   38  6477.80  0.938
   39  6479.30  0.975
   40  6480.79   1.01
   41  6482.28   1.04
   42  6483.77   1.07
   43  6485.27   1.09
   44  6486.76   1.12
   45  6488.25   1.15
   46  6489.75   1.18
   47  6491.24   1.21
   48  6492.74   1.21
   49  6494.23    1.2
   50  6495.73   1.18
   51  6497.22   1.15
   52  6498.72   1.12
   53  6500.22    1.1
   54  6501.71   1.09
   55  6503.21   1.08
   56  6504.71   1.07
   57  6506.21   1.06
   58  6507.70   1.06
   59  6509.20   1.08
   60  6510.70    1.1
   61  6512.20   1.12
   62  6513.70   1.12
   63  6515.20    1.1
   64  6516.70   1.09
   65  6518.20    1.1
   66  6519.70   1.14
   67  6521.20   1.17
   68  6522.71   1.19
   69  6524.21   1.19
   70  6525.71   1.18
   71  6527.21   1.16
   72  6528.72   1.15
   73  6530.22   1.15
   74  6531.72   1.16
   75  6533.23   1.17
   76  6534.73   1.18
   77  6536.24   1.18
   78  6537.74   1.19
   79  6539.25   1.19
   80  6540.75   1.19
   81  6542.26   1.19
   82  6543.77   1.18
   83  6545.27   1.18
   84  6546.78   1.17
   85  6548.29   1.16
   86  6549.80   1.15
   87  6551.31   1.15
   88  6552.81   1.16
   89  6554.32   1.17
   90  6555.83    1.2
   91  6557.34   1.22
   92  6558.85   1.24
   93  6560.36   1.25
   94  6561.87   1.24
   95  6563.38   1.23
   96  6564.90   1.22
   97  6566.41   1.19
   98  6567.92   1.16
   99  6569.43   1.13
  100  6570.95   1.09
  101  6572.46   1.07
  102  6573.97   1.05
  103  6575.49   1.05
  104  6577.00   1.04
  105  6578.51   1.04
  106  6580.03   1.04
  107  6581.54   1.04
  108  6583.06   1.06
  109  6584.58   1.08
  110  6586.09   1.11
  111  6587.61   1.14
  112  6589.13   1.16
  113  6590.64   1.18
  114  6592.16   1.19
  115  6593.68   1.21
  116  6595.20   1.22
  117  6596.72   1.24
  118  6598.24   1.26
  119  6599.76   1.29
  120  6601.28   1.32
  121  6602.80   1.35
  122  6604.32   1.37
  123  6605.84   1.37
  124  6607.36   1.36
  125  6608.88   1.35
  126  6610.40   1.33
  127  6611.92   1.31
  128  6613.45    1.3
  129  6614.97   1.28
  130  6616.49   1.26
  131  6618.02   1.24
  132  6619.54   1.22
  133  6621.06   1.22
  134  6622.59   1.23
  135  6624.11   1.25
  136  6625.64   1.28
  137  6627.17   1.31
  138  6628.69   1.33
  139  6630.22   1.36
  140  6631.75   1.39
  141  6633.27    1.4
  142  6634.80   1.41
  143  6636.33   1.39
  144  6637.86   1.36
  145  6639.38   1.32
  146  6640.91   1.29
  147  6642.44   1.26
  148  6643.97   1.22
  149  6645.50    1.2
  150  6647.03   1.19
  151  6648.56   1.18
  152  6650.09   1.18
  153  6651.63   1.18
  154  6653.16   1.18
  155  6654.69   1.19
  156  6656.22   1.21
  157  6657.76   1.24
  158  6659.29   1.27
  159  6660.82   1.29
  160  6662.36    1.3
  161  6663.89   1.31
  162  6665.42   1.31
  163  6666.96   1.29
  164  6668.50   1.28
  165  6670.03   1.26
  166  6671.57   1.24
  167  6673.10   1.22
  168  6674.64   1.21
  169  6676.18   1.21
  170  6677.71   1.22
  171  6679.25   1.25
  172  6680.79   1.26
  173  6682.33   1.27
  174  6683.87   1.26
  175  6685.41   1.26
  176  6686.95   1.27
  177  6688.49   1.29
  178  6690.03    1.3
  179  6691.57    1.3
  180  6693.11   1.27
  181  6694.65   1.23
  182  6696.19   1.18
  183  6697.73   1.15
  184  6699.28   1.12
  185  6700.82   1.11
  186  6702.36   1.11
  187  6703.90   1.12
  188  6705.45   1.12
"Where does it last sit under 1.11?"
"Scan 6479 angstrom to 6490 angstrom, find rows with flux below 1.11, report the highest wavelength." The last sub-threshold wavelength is 6485.27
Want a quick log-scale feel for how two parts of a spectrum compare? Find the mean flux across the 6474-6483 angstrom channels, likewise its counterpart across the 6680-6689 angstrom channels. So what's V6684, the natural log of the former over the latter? -0.27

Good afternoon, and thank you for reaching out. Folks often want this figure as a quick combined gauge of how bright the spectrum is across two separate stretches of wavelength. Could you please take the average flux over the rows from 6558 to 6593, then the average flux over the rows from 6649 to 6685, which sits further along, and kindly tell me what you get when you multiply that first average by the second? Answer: 1.41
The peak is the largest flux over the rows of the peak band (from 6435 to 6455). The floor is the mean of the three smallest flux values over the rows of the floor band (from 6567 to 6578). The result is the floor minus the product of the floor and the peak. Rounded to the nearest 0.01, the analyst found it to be -0.27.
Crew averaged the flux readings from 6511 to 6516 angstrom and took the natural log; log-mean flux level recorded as 0.11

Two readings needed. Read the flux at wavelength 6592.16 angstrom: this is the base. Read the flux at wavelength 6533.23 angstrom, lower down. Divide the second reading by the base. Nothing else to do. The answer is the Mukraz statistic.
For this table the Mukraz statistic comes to 0.98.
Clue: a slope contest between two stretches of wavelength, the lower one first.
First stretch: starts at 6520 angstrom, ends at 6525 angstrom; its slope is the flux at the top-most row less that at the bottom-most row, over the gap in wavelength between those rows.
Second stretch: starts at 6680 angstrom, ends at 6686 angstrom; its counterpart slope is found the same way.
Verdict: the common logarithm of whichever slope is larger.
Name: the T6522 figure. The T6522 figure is -2.2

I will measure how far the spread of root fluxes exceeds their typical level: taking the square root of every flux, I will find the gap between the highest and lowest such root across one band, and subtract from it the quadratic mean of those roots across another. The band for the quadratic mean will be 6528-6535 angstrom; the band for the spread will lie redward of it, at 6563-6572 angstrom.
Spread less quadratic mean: -1.01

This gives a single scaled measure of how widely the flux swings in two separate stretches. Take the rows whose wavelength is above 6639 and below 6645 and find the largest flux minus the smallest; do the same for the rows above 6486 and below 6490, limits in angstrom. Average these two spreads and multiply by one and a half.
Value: 0.12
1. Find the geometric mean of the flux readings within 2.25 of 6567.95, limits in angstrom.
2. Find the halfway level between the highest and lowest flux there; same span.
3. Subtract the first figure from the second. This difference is 0.000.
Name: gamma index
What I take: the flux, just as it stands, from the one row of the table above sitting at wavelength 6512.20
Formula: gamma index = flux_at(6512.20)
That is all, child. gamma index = 1.12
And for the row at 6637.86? 1.36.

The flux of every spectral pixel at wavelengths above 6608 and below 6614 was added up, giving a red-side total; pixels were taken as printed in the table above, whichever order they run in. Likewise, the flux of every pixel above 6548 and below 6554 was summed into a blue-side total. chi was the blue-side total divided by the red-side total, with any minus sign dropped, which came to 0.87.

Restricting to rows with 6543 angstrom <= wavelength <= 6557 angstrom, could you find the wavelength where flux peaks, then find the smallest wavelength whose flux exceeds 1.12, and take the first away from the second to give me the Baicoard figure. -12.1 angstrom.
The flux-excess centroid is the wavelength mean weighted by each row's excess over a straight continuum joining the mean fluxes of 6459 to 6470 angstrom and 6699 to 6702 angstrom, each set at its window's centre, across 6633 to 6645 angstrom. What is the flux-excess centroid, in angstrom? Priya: 6637.7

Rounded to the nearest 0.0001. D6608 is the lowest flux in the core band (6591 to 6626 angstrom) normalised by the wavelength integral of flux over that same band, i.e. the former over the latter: 0.0266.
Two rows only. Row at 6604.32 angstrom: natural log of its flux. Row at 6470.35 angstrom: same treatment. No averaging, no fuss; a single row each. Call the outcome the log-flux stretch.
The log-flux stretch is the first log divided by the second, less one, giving 15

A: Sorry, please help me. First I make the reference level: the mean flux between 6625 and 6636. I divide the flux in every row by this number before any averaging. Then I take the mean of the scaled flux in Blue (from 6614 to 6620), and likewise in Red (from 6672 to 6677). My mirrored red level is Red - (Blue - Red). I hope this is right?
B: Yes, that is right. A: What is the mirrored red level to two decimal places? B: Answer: 0.87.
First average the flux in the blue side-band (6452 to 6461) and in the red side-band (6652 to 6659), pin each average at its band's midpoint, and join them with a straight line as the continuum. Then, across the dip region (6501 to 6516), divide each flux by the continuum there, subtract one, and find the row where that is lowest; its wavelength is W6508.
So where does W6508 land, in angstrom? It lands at 6507.70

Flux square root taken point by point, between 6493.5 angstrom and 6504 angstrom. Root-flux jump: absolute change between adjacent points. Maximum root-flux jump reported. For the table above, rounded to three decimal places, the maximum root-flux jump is 0.014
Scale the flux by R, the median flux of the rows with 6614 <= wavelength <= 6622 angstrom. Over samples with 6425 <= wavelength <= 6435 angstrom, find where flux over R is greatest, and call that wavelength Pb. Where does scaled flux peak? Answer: 6434.69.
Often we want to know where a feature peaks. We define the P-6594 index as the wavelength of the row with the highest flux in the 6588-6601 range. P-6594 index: 6599.76 angstrom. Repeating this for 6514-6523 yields 6522.71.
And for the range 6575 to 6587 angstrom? 6586.09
